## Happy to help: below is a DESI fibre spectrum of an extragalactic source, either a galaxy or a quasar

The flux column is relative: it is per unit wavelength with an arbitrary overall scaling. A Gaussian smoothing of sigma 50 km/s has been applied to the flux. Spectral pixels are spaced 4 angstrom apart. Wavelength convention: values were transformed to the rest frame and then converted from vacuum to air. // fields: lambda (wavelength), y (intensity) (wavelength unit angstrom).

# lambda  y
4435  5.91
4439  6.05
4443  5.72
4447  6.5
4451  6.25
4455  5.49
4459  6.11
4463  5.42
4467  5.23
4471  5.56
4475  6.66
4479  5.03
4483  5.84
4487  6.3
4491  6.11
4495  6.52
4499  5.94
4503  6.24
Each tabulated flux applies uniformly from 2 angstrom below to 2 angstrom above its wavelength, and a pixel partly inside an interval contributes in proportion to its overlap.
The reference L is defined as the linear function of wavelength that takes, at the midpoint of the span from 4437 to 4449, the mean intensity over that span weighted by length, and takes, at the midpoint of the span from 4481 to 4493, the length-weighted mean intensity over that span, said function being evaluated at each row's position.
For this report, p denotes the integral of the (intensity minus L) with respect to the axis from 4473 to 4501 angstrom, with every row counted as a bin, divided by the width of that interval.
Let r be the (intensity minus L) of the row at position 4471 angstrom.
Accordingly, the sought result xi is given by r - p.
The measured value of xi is -0.50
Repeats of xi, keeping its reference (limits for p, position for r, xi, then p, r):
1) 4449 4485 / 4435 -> 0.17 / -0.35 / -0.2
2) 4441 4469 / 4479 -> -0.78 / -0.27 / -1.1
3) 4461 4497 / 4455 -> -0.37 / -0.23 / -0.6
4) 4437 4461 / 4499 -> -0.07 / -0.07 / -0.1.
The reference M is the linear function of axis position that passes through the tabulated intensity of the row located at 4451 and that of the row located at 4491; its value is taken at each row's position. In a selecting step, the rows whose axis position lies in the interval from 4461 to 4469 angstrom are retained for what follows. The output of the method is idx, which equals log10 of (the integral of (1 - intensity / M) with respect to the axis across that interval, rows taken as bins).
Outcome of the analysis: 0.1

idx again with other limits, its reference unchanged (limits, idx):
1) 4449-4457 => -0.3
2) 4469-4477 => -1.1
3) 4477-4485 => 0.0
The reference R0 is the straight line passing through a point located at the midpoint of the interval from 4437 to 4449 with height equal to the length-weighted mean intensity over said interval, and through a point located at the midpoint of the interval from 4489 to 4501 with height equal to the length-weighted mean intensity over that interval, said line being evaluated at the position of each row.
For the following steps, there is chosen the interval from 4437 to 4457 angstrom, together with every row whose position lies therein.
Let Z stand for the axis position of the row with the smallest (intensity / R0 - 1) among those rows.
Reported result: 4455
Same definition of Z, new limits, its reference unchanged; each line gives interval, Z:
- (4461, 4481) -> 4479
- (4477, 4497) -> 4479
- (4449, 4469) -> 4467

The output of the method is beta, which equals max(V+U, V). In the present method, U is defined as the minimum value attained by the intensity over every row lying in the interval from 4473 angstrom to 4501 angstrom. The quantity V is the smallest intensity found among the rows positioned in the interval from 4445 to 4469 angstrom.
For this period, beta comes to 10.3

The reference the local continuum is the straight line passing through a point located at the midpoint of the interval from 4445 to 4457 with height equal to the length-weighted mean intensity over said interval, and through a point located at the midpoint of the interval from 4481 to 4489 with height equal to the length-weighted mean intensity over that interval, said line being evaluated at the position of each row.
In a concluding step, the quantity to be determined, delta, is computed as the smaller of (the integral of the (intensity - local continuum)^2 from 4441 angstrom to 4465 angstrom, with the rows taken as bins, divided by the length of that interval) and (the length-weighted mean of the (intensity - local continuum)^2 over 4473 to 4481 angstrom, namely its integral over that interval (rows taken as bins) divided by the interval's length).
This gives 0.19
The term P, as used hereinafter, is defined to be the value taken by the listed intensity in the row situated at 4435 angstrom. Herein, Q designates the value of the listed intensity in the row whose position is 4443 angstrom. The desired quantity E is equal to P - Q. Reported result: 0.2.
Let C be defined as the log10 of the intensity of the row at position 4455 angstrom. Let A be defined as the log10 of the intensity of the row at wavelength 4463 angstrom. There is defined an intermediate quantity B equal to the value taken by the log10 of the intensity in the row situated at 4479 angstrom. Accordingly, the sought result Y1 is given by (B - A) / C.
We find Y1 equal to -0.044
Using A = 0.734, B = 0.702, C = 0.74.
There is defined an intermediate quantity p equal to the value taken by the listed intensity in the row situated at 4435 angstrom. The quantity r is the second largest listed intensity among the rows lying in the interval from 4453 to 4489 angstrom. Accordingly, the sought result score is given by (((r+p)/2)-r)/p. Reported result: -0.03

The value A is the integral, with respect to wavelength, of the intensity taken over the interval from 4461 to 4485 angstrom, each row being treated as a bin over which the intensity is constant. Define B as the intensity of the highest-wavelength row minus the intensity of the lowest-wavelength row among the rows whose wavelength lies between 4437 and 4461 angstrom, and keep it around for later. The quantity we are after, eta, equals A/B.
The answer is 2249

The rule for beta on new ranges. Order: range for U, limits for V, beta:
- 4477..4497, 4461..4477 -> 10.3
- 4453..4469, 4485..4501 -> 11.2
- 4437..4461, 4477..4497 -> 10.5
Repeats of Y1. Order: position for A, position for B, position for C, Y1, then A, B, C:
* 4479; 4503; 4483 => 0.122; 0.702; 0.795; 0.77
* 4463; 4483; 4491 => 0.041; 0.734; 0.766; 0.79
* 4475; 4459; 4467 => -0.052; 0.823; 0.786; 0.72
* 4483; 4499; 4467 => 0.010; 0.766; 0.774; 0.72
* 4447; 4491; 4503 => -0.034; 0.813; 0.786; 0.80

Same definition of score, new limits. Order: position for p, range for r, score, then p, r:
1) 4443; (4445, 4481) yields -0.07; 5.72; 6.5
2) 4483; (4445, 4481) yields -0.06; 5.84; 6.5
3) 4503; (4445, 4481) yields -0.02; 6.24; 6.5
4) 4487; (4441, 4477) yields -0.02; 6.3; 6.5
